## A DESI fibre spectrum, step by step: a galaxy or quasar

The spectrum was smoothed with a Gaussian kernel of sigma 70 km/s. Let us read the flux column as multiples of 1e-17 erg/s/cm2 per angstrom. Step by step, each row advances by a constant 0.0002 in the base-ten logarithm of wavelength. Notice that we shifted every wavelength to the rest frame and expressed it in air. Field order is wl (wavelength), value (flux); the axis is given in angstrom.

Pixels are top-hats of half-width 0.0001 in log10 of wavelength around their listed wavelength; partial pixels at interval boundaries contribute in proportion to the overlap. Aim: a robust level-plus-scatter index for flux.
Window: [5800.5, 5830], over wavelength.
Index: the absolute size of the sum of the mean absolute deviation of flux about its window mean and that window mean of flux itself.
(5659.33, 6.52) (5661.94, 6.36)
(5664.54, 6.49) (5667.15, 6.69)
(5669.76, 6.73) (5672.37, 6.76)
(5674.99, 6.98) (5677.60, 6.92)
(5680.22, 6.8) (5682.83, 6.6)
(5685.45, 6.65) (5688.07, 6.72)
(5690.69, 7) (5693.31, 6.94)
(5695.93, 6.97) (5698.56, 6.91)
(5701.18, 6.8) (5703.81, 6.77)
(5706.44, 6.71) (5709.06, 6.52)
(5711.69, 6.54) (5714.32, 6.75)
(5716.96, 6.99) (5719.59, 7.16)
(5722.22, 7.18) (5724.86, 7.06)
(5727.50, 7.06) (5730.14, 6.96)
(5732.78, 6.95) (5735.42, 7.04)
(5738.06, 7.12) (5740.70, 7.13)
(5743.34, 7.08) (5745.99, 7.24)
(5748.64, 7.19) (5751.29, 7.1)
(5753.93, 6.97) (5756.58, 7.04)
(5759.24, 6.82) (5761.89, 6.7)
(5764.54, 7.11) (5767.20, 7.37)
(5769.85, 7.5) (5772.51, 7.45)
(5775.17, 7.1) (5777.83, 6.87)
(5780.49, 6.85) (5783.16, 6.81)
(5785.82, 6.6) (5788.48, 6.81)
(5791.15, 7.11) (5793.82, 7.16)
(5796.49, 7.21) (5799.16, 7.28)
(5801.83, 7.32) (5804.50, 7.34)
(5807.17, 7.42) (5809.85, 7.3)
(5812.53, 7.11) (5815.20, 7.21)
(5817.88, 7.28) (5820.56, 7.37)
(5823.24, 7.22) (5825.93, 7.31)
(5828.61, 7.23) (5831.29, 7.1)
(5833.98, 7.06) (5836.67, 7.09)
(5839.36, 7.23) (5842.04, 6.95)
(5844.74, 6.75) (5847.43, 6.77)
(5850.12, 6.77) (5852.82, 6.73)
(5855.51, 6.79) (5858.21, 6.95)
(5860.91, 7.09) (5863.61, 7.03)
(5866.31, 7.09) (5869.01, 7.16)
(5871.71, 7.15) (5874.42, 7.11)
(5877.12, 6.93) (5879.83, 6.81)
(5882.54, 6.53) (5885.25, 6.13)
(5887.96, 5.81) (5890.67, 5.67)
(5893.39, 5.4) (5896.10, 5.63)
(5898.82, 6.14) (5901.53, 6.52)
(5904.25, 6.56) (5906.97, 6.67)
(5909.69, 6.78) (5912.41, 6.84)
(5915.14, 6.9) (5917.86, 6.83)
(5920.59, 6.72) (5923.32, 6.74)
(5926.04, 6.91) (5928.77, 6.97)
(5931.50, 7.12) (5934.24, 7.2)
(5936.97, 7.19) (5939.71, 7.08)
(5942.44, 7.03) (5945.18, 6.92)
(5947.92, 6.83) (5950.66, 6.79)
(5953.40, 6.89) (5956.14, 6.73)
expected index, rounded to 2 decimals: 7.35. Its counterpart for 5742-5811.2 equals 7.30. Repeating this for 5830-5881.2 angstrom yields 7.12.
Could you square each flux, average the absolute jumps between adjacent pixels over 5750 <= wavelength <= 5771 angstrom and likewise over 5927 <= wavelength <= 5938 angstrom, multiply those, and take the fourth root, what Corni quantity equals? 1.3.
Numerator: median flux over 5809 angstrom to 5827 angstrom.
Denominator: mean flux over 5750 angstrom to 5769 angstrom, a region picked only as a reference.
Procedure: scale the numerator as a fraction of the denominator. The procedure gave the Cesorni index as 1.04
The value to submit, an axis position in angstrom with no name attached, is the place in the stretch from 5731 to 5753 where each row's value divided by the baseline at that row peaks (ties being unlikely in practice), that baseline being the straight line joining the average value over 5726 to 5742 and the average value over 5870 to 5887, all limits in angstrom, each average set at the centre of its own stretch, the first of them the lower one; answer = 5745.99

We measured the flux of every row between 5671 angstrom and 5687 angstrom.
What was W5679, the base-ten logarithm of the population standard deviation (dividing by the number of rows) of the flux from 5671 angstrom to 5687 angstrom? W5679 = -0.87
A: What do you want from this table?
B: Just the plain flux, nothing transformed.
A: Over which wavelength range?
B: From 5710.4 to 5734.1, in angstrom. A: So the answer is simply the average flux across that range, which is 6.96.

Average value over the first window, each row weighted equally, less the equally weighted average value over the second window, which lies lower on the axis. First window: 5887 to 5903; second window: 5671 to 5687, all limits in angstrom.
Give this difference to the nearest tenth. -0.9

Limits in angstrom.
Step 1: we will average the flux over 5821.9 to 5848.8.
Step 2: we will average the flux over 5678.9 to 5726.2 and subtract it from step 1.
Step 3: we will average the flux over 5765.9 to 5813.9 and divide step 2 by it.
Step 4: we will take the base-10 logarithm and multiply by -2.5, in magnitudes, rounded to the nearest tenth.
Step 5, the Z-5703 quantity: 3.7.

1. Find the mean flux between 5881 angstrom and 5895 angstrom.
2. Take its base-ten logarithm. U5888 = 0.77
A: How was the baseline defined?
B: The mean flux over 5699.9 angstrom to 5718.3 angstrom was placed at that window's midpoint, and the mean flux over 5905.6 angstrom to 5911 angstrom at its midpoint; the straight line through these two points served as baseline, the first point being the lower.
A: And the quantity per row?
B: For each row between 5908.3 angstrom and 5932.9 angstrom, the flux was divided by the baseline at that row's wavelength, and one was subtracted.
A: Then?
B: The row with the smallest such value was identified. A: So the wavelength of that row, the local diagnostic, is 5920.59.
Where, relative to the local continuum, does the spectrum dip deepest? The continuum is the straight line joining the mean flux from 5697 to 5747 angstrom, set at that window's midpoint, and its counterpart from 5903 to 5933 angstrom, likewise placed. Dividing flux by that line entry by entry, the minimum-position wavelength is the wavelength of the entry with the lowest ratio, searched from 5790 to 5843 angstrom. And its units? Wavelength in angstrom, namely 5842.04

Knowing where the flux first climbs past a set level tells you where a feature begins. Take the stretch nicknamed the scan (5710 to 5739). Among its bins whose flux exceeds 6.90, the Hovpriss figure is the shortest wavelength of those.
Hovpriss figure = 5716.96 angstrom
